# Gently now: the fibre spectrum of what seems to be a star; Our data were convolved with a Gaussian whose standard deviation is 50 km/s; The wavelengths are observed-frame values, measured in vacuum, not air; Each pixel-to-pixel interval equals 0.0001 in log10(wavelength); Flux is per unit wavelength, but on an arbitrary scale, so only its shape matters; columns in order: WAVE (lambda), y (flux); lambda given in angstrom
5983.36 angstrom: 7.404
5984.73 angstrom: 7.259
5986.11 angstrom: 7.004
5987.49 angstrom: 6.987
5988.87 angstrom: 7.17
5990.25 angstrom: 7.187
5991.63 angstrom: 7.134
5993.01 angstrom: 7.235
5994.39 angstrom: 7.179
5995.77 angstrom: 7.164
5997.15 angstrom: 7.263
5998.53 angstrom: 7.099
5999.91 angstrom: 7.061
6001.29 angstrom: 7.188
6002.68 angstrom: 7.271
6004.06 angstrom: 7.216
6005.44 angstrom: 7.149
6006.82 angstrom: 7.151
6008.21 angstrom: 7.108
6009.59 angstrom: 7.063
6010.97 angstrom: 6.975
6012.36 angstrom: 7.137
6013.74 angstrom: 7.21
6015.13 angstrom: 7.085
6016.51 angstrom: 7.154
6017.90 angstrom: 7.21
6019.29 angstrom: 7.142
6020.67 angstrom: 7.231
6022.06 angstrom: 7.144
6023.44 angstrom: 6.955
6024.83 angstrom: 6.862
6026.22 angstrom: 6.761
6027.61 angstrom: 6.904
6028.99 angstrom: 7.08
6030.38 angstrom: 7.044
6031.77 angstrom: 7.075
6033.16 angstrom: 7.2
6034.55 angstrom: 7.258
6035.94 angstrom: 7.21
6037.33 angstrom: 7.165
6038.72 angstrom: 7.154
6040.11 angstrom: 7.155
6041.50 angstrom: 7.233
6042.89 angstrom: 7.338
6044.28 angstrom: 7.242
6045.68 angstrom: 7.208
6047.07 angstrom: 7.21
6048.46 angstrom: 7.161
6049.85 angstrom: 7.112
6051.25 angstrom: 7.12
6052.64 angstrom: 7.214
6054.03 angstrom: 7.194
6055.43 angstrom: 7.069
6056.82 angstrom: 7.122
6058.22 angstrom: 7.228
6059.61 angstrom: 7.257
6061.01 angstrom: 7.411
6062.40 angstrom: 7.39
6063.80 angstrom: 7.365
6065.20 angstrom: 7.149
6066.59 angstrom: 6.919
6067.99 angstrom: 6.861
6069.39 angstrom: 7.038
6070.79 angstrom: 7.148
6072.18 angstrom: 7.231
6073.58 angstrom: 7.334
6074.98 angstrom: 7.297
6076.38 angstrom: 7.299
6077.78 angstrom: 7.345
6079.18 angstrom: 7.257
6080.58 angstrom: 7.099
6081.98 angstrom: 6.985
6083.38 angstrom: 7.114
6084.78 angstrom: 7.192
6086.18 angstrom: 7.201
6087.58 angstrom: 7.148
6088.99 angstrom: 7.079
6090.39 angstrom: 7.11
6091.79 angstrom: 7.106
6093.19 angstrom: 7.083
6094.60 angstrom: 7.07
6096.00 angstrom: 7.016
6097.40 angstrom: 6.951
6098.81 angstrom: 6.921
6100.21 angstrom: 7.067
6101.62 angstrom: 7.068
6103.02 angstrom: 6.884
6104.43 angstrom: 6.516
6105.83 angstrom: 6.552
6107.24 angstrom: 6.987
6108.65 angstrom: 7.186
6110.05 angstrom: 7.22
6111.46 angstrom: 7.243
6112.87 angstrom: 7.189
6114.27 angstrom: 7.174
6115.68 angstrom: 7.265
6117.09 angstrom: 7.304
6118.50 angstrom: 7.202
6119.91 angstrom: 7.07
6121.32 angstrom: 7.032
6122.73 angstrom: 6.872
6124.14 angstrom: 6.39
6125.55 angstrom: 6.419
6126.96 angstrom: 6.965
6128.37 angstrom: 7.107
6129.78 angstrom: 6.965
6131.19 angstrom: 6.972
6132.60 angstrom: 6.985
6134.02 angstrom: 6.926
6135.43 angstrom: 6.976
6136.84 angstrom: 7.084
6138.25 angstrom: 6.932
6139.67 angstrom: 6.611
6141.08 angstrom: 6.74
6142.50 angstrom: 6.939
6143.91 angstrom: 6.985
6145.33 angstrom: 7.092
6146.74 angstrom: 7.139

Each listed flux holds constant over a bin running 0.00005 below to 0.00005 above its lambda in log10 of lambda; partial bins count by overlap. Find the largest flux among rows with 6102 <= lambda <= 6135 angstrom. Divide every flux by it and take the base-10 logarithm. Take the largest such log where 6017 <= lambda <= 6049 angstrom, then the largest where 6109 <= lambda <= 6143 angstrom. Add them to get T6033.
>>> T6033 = 0.002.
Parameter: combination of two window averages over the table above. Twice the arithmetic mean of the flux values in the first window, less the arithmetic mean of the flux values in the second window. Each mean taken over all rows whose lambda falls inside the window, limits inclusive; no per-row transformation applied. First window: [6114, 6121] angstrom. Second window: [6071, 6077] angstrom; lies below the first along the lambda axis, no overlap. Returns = 7.1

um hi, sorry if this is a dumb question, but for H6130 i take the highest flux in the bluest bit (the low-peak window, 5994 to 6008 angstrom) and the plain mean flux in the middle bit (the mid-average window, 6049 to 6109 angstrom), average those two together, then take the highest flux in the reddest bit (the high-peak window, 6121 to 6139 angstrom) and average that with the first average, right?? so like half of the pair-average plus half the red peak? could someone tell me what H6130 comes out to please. 7.15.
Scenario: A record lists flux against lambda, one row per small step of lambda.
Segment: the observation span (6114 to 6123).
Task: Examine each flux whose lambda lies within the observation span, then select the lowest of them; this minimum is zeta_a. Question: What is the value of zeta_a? 6.872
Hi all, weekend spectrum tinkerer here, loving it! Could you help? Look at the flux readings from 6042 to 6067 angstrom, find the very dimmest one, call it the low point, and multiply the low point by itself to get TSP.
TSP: 47.9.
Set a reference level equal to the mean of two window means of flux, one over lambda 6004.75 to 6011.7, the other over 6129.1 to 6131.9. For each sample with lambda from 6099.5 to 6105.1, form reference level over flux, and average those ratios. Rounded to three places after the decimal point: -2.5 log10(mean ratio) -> -0.024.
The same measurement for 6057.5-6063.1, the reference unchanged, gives 0.044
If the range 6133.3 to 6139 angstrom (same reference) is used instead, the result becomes -0.008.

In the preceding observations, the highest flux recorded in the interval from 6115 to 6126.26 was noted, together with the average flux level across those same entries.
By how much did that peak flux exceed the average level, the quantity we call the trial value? 0.36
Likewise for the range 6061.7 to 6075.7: 0.22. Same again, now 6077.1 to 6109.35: 0.30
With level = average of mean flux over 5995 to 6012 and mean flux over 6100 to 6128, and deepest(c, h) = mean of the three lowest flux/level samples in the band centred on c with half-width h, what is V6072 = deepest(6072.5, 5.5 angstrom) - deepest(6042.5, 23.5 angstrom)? 0.025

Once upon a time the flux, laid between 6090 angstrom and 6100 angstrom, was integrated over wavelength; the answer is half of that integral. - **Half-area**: 35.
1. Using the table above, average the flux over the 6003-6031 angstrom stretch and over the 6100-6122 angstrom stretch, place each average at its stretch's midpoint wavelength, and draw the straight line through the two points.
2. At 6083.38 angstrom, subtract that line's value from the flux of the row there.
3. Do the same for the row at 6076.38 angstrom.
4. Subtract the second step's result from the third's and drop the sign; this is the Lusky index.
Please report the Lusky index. 0.18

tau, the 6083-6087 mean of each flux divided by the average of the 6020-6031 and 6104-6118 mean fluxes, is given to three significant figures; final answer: 1.02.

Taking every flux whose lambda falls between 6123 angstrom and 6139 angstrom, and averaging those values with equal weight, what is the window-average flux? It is 6.88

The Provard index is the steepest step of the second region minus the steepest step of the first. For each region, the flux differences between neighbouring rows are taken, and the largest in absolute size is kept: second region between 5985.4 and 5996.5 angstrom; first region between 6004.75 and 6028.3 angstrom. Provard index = 0.0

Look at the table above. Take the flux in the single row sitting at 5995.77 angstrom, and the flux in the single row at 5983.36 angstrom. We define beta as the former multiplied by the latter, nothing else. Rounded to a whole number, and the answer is 53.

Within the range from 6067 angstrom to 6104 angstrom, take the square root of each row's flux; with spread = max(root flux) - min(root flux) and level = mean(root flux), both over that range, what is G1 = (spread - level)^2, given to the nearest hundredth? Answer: 6.63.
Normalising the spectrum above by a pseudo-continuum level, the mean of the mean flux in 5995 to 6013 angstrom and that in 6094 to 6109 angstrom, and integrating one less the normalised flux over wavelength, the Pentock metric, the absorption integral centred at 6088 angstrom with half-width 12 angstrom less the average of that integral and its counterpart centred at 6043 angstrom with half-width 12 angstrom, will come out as 0.13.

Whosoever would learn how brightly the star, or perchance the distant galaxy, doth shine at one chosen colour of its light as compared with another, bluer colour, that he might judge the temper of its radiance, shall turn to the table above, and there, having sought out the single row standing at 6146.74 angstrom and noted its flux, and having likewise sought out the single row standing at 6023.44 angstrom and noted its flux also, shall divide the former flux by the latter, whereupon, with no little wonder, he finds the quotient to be 1.026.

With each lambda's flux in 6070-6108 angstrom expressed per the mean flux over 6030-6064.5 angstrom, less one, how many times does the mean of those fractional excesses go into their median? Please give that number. 0.82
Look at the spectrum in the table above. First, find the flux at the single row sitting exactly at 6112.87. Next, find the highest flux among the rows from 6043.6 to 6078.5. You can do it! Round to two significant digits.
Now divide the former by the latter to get 0.97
